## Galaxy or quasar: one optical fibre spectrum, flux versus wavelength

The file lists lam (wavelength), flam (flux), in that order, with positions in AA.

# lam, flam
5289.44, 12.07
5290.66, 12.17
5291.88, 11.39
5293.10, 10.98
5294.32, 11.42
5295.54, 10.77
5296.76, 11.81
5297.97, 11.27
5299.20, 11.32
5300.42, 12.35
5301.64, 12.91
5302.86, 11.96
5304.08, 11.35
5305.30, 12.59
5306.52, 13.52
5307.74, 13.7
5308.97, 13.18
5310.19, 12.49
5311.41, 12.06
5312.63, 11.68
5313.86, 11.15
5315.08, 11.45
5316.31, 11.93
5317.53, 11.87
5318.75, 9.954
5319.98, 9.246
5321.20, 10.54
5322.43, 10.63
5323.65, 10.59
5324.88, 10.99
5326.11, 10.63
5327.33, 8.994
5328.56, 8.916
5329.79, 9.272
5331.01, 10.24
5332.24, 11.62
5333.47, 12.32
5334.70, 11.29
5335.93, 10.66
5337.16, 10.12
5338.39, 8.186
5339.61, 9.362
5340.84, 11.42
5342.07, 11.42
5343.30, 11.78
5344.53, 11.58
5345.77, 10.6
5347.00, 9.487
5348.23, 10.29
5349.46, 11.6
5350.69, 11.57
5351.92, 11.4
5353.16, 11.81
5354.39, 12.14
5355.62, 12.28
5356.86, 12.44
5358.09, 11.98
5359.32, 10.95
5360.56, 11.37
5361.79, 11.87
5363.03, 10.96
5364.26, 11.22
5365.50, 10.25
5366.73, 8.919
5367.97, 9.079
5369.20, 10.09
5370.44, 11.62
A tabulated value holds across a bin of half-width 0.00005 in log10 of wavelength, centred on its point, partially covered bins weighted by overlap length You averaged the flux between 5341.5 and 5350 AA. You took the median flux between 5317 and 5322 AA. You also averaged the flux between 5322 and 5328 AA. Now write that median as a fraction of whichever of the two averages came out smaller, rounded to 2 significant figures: 0.99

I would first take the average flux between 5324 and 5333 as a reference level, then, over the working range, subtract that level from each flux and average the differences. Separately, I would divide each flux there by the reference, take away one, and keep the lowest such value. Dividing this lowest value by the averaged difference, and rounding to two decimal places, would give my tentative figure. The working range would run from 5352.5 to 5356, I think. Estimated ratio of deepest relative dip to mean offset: 0.09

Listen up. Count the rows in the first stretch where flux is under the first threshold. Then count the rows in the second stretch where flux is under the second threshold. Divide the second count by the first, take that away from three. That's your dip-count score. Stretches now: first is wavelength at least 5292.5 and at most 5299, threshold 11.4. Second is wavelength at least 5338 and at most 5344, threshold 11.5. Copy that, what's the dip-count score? 1.67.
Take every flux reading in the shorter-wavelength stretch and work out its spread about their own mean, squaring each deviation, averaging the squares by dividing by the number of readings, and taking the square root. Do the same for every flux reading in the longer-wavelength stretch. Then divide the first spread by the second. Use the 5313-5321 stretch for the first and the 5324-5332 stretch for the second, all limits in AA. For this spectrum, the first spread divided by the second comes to 1.22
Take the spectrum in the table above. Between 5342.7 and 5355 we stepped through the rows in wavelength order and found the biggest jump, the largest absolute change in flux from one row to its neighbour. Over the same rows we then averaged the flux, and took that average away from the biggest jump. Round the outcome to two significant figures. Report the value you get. -9.9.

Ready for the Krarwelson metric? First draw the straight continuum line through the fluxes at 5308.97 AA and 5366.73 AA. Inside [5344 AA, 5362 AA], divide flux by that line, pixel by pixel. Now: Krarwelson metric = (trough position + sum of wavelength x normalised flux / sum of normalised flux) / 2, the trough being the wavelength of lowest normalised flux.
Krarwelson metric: 5350.3 AA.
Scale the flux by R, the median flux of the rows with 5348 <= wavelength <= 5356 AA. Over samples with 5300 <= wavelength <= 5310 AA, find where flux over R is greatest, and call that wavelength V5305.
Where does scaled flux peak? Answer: 5307.74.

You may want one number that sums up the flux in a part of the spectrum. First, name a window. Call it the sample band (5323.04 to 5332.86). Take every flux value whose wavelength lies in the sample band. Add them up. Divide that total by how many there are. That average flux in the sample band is 10.2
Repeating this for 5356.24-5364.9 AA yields 11.5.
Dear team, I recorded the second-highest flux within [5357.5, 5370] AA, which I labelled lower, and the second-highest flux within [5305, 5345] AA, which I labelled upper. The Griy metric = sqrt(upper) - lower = -8.2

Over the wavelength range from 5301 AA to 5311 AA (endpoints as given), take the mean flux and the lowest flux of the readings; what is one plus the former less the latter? 2.4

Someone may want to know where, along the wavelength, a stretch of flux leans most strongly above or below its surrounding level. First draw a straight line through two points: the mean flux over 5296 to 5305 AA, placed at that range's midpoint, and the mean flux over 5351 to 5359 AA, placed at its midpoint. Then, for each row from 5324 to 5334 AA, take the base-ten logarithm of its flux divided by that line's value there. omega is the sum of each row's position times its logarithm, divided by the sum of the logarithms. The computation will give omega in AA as 5328.3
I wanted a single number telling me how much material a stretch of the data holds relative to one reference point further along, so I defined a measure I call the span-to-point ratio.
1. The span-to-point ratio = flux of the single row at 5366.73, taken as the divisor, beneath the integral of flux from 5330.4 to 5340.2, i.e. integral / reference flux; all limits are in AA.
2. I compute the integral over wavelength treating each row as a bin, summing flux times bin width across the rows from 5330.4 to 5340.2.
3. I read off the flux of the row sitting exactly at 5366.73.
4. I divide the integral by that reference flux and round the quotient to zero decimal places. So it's 12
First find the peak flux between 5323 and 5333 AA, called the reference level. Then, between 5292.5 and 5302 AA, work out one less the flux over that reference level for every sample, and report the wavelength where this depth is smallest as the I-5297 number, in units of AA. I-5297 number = 5301.64 AA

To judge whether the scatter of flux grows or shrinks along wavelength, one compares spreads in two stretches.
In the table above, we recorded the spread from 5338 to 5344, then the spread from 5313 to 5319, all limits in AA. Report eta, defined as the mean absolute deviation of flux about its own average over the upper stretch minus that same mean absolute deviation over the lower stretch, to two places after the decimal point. 0.75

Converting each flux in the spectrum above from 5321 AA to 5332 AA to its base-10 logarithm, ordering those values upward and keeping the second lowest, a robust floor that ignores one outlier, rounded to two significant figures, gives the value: 0.95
